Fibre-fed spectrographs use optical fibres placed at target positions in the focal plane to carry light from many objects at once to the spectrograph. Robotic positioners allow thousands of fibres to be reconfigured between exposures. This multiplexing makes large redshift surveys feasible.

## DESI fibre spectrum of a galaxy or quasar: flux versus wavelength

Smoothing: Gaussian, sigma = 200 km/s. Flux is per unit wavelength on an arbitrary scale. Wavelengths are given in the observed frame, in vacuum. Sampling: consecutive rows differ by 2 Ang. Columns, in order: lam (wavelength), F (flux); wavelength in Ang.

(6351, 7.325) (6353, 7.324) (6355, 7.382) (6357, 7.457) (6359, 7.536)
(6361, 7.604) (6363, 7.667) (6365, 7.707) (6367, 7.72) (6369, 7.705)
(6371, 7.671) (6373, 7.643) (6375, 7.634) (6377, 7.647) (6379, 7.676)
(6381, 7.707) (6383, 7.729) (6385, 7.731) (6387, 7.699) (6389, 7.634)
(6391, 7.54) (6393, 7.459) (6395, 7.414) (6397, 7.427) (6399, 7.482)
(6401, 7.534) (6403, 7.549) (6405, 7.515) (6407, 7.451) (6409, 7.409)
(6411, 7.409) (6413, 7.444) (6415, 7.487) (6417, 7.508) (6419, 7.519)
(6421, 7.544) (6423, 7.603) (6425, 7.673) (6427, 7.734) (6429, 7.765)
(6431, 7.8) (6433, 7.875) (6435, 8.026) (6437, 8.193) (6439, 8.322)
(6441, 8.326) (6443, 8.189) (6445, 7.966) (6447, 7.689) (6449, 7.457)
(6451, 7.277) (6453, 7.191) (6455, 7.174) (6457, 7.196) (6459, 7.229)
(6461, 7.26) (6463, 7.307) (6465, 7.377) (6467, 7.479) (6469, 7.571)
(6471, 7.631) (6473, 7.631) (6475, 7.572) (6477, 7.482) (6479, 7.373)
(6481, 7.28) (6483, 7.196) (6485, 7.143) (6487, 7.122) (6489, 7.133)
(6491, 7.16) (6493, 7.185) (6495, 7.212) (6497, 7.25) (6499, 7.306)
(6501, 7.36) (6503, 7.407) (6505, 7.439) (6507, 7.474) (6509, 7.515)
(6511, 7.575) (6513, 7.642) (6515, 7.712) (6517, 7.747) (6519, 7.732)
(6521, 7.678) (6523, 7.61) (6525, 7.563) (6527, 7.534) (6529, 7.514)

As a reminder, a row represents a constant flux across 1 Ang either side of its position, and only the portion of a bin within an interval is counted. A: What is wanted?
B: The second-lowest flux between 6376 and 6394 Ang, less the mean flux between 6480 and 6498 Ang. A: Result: 0.35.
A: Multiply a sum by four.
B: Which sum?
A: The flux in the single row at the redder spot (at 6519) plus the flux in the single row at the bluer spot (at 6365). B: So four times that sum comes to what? 61.8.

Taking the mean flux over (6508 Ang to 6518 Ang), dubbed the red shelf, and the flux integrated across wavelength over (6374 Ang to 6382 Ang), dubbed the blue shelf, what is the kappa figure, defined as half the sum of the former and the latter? 34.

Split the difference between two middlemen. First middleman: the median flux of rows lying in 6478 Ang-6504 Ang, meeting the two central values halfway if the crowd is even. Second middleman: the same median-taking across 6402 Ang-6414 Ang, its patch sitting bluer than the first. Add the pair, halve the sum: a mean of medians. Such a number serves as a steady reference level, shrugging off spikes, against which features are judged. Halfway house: 7.33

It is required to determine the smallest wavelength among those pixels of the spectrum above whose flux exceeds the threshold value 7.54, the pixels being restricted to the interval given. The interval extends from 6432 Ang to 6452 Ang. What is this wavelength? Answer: 6433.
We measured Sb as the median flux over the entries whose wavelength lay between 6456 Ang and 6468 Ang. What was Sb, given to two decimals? 7.28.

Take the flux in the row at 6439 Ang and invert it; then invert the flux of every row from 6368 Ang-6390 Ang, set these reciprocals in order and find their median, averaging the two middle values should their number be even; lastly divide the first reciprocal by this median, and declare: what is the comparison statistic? 0.92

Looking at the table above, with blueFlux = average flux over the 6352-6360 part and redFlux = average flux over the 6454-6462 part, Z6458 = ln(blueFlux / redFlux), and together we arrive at 0.029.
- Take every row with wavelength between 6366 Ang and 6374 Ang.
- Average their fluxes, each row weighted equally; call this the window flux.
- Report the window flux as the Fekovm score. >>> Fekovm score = 7.68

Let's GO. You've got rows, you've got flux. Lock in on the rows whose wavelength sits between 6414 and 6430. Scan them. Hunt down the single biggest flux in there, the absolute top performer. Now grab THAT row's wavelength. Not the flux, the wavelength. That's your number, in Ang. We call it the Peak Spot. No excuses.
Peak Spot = 6429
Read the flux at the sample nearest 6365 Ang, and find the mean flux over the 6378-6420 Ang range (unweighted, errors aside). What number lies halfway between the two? 7.62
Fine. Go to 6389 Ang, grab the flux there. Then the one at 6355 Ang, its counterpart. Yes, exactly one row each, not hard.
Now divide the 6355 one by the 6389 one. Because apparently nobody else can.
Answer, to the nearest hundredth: 0.97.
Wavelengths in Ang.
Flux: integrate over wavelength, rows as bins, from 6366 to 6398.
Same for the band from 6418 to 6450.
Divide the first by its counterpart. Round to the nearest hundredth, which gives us 0.97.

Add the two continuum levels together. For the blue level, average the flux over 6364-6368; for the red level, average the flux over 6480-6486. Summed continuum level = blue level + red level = 14.9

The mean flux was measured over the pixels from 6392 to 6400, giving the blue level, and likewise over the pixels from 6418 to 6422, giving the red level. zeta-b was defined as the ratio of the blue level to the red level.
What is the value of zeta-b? 0.99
